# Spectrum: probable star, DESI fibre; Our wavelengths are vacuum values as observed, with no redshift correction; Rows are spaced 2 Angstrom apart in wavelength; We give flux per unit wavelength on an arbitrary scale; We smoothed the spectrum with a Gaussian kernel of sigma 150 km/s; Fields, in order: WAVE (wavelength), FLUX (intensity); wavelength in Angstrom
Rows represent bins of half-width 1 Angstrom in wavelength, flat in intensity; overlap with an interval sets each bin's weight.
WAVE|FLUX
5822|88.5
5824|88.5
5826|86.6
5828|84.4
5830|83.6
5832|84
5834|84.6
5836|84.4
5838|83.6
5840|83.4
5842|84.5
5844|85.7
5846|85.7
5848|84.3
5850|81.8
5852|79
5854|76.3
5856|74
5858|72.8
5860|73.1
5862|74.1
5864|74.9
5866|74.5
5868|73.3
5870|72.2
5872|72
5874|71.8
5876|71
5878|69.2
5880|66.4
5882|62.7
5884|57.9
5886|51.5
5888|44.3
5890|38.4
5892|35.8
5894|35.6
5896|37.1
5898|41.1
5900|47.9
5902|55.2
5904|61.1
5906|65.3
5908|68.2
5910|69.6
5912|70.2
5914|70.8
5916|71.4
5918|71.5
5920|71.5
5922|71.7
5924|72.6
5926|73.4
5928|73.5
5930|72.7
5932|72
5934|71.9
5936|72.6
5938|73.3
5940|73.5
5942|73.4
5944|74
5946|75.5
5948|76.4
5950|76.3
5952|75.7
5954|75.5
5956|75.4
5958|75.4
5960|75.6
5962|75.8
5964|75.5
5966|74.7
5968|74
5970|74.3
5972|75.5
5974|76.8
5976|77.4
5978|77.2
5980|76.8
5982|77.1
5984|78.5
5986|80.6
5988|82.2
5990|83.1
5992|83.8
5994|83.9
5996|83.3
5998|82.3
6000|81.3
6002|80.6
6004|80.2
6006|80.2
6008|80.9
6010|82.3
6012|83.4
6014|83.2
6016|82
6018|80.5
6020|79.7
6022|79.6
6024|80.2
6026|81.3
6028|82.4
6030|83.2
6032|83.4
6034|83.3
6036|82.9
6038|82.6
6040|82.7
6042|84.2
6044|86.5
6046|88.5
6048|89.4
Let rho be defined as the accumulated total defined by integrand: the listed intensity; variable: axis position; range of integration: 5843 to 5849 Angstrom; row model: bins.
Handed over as 511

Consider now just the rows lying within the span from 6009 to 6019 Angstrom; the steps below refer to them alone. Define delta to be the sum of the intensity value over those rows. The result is 411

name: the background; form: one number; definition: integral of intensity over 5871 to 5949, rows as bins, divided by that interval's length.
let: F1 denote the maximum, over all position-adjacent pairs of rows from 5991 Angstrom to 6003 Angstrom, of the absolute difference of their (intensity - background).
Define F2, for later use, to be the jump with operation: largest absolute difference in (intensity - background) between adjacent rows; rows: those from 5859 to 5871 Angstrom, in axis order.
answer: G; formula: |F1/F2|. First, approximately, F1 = 1.0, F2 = 1.2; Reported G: 0.8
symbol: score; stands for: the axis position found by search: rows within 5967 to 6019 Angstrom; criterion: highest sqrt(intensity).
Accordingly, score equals 5994 Angstrom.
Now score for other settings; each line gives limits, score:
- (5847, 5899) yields 5848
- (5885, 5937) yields 5928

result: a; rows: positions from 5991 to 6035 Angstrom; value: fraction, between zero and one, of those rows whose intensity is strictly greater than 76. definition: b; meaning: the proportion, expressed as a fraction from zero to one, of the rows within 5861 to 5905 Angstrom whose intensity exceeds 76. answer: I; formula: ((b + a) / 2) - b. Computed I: 0.5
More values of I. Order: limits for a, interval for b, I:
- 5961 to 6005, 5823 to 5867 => 0.0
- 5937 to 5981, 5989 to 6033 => -0.4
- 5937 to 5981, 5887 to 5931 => 0.1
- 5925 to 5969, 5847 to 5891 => 0.0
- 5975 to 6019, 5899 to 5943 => 0.5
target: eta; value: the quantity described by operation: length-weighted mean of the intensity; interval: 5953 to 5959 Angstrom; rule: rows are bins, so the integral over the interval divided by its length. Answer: 75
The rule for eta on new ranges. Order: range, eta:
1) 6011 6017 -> 83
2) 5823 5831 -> 86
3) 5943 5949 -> 75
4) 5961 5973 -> 75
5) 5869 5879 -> 71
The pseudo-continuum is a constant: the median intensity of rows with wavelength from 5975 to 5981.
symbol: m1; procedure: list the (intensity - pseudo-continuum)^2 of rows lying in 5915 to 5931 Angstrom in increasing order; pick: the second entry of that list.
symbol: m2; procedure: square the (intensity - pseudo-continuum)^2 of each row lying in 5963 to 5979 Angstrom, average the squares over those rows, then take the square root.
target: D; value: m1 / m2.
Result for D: 2.7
